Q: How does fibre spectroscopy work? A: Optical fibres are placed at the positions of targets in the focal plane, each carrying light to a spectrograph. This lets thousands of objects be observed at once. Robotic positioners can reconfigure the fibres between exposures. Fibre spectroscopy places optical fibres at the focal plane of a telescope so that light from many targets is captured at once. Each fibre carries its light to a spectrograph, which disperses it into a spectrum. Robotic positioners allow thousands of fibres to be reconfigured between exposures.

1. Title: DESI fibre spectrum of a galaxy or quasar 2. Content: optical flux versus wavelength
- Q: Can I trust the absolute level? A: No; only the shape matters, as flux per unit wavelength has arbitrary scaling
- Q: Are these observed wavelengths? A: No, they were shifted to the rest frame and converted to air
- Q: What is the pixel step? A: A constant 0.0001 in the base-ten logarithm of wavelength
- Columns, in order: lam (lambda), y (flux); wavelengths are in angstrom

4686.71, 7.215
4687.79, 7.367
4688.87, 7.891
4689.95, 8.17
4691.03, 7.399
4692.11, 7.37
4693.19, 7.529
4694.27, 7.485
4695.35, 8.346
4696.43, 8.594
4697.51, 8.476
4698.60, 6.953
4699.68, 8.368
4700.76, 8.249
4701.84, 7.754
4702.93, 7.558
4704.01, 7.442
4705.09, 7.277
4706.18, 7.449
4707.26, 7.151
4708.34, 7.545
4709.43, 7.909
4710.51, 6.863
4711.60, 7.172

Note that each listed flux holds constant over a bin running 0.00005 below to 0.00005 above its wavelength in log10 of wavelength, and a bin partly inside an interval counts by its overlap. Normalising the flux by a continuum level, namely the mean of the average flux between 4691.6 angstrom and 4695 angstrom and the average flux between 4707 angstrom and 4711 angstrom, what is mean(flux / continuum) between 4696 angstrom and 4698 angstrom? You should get 1.15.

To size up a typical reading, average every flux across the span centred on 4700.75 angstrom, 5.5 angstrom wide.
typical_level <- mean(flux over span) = 7.8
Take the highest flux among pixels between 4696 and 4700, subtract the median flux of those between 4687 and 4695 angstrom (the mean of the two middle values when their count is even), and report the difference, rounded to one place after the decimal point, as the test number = 1.1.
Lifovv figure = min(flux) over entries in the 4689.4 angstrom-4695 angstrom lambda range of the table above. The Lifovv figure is 7.37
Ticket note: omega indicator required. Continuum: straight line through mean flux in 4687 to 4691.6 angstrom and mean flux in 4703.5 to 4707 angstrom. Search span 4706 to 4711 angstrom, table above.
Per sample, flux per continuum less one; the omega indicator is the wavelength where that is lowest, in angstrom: 4710.51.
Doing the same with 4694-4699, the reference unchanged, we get 4698.60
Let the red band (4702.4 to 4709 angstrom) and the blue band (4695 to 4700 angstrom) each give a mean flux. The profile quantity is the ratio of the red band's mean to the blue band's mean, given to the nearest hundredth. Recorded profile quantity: 0.91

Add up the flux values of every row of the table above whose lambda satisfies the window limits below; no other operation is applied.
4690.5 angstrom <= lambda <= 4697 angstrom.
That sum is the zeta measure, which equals 46.7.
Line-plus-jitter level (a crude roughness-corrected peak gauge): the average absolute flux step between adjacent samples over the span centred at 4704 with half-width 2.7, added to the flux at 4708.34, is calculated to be 7.7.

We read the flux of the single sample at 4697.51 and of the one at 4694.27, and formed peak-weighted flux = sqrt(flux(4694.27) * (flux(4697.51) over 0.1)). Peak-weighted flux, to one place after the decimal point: 25.2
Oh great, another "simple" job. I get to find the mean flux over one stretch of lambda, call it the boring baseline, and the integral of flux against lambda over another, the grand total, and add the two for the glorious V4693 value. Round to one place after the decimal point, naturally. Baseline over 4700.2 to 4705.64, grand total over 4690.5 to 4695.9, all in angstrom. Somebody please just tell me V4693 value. 48.9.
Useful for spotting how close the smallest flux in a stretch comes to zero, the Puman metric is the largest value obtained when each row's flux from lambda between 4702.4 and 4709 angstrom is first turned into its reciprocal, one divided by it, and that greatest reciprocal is 0.140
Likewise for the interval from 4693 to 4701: 0.144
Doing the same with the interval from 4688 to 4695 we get 0.136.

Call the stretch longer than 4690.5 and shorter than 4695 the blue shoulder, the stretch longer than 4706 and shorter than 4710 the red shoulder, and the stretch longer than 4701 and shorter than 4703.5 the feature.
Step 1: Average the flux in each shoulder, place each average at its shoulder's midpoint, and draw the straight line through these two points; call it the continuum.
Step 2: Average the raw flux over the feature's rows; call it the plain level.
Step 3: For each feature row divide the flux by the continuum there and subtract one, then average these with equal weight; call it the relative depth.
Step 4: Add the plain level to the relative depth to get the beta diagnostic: 7.7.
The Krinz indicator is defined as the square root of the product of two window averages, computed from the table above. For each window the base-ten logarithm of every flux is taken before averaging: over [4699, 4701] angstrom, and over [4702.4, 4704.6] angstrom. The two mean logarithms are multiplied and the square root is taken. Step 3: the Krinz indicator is 0.897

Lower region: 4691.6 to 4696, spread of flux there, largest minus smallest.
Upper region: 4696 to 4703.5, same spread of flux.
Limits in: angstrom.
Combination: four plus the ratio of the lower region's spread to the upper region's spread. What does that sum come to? 4.6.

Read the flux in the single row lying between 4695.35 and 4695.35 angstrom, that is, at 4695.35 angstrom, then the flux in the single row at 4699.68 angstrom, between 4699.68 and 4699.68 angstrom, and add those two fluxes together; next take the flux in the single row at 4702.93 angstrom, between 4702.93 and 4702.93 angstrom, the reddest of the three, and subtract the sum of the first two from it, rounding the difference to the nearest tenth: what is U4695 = -9.2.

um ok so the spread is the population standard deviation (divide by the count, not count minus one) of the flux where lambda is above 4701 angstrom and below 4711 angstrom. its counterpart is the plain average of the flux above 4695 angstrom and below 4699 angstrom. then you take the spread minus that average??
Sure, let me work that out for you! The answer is -7.8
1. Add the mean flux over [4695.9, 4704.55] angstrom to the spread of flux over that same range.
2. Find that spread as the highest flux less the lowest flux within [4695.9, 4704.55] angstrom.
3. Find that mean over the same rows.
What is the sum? 9.6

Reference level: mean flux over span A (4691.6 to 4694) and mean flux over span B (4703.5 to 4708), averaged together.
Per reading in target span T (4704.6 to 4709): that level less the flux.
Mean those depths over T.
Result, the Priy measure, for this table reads 0.03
